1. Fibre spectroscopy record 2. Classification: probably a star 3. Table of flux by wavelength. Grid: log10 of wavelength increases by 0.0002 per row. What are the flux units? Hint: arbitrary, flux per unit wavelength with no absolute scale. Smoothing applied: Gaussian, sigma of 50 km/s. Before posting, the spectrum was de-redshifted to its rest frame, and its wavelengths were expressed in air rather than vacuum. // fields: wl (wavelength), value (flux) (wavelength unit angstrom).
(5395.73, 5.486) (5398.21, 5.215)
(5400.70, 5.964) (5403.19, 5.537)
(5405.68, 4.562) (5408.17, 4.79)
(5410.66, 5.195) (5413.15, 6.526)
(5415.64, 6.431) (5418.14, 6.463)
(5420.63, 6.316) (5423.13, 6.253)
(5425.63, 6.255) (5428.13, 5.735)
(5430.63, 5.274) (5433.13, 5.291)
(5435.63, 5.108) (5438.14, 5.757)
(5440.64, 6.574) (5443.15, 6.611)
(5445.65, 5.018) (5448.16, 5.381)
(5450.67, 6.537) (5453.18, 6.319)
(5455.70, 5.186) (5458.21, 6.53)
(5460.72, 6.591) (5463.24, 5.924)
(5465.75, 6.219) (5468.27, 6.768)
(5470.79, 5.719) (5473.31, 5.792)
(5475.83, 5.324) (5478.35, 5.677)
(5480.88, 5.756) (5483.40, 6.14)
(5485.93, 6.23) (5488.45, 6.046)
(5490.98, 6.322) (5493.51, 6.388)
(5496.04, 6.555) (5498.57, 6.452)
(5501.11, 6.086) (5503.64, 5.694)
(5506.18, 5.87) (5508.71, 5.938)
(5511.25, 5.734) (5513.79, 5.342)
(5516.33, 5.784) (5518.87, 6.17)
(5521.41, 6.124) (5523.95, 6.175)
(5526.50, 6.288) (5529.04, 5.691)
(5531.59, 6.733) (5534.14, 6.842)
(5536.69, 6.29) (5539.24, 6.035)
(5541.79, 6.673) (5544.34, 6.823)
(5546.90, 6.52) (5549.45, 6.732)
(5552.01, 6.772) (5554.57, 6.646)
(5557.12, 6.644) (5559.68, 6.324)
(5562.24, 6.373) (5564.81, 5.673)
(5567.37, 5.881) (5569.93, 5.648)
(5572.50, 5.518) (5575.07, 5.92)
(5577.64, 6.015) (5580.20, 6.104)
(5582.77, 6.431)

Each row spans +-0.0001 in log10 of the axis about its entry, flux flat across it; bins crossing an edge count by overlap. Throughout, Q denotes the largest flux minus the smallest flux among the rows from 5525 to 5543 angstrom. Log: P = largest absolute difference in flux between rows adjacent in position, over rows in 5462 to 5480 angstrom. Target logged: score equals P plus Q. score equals 2.20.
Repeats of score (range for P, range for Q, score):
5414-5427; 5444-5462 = 1.72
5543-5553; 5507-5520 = 1.13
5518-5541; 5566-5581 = 1.63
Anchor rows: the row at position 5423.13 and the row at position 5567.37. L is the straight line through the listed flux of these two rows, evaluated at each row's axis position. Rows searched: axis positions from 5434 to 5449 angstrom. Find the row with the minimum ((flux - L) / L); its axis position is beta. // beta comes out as 5445.65 angstrom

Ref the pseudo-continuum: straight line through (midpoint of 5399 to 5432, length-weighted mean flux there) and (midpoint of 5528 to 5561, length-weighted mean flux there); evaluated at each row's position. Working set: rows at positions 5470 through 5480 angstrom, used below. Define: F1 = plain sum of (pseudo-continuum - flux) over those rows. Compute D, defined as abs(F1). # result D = 2.0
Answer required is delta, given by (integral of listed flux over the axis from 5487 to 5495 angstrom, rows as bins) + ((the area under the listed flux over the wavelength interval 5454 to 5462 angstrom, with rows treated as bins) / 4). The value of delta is 62.3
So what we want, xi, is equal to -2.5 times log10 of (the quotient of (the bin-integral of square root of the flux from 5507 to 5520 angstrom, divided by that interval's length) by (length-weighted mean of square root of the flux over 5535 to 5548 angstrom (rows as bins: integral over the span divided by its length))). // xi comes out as 0.060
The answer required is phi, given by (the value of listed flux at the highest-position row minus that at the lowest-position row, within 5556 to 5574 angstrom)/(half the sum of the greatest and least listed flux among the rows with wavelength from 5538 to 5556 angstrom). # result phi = -0.18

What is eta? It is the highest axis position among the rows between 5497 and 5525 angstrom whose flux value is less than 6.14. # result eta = 5521.41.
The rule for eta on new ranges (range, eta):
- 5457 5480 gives 5478.35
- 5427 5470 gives 5463.24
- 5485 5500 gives 5488.45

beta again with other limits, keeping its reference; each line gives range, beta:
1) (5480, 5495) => 5480.88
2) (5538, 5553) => 5539.24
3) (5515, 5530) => 5529.04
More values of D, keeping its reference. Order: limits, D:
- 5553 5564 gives 0.4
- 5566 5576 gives 3.7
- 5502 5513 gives 2.0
